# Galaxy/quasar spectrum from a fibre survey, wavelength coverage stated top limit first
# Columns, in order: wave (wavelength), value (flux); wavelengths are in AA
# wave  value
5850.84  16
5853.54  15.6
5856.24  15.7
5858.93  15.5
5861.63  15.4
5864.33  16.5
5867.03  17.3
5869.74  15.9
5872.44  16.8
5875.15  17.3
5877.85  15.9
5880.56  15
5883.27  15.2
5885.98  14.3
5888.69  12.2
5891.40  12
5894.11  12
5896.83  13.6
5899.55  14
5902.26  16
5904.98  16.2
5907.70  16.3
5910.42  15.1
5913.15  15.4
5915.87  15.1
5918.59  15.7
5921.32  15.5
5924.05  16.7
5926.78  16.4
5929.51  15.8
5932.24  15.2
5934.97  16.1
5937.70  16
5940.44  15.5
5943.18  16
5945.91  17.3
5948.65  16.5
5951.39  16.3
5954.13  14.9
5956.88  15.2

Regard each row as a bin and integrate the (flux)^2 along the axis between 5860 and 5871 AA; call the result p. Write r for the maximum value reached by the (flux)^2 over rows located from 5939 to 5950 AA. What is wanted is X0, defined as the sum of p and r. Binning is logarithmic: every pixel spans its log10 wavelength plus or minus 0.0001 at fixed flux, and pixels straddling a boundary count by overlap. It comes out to 3211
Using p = 2911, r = 299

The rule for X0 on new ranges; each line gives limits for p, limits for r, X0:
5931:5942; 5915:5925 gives 2995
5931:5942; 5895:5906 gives 2978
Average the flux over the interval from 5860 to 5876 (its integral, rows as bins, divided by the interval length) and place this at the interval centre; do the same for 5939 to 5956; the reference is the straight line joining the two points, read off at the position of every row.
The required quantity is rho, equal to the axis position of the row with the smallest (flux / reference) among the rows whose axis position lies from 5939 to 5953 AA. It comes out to 5940.44 AA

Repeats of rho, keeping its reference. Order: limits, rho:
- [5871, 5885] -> 5880.56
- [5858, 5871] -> 5861.63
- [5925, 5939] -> 5932.24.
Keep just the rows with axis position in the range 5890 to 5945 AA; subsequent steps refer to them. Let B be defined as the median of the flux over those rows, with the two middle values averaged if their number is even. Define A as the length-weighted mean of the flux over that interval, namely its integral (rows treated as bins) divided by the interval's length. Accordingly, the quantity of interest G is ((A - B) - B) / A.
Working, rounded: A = 15.2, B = 15.60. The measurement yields -1.05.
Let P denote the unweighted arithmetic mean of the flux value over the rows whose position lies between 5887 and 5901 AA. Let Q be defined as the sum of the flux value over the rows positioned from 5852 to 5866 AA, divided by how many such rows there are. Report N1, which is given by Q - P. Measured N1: 3.0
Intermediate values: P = 12.8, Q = 15.7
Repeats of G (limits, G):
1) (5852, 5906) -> -1.06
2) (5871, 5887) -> -0.97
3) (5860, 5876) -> -1.02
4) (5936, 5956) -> -0.99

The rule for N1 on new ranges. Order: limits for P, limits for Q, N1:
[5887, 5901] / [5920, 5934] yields 3.2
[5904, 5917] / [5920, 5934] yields 0.3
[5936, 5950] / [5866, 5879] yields 0.4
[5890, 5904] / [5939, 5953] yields 2.8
